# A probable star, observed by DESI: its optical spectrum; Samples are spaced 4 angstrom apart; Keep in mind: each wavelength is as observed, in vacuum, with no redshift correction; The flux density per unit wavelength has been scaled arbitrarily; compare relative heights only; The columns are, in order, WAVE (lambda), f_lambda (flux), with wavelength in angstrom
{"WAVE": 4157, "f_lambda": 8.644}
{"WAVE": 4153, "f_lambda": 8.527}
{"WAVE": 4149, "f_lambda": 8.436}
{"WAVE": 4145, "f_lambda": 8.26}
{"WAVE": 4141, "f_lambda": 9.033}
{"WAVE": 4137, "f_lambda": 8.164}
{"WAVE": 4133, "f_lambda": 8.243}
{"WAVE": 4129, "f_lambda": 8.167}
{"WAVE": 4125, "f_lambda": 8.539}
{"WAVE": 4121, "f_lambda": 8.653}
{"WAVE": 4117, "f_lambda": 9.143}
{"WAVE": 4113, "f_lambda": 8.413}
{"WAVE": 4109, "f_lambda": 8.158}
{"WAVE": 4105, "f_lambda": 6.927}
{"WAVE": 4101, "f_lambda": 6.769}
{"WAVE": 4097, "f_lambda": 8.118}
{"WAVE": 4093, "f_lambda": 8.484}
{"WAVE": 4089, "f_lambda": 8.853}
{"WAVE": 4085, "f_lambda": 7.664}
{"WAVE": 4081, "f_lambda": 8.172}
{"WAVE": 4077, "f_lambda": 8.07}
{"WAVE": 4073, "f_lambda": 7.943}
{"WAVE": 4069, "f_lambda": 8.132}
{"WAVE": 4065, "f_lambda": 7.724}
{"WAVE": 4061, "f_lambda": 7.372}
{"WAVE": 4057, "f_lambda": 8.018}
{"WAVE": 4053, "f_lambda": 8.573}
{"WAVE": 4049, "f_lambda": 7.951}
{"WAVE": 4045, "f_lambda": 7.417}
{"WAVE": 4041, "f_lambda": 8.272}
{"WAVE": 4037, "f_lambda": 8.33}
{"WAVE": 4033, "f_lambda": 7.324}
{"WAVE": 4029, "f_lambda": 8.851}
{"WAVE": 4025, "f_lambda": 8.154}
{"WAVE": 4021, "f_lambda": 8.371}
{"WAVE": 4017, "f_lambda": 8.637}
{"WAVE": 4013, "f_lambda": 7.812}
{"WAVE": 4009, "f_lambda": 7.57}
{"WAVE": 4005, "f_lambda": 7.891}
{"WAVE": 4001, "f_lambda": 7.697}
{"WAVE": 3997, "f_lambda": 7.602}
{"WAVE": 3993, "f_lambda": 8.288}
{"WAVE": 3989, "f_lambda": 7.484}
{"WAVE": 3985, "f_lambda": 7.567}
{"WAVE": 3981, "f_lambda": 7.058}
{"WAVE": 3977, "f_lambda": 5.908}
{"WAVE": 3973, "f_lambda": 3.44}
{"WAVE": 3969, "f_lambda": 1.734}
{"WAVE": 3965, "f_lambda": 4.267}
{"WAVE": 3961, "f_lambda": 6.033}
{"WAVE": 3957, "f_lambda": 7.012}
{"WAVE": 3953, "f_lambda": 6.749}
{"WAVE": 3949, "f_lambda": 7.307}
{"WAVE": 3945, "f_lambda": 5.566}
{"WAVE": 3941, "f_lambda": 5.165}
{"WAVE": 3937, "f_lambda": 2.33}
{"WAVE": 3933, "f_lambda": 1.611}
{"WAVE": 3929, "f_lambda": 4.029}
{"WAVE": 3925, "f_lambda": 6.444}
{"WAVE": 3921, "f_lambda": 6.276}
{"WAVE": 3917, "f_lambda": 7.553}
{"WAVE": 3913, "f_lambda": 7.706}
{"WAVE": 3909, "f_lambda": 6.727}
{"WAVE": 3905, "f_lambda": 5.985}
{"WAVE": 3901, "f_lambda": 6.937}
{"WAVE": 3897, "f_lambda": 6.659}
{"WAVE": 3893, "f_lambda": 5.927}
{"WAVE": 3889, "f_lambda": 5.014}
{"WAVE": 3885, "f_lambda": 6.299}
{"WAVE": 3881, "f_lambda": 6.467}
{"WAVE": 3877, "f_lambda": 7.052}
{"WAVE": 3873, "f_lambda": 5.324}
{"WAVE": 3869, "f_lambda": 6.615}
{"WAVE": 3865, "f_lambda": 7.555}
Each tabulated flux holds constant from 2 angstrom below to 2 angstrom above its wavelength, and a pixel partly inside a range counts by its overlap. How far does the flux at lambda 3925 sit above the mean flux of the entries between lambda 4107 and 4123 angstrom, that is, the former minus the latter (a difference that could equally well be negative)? -2.1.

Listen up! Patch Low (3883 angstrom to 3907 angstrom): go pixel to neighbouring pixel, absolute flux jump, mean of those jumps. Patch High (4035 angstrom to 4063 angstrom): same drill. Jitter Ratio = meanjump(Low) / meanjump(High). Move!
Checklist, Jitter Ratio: 1.5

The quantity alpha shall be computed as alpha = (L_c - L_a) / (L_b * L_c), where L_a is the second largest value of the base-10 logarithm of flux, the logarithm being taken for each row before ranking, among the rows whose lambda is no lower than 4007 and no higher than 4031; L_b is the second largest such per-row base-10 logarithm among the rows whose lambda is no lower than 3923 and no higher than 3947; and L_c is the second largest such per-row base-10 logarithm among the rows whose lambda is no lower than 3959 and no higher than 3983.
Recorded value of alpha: -0.27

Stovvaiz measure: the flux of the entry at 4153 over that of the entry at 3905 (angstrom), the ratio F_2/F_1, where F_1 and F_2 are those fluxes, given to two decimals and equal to 1.42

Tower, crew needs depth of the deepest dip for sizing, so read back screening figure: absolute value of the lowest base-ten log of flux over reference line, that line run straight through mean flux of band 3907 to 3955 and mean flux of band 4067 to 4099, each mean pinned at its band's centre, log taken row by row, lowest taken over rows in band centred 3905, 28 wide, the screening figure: 0.062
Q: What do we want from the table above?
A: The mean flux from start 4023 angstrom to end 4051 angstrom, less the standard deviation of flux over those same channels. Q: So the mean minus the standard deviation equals 7.5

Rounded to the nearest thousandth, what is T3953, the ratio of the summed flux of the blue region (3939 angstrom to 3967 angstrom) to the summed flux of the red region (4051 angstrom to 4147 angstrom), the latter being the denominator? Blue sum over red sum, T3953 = 0.215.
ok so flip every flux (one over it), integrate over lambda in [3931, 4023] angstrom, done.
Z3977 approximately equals 19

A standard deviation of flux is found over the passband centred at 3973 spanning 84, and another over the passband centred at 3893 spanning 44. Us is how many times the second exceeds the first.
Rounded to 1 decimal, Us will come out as 0.4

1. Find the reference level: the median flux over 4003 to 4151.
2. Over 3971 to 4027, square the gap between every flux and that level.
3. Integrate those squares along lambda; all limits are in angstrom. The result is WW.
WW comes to 123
